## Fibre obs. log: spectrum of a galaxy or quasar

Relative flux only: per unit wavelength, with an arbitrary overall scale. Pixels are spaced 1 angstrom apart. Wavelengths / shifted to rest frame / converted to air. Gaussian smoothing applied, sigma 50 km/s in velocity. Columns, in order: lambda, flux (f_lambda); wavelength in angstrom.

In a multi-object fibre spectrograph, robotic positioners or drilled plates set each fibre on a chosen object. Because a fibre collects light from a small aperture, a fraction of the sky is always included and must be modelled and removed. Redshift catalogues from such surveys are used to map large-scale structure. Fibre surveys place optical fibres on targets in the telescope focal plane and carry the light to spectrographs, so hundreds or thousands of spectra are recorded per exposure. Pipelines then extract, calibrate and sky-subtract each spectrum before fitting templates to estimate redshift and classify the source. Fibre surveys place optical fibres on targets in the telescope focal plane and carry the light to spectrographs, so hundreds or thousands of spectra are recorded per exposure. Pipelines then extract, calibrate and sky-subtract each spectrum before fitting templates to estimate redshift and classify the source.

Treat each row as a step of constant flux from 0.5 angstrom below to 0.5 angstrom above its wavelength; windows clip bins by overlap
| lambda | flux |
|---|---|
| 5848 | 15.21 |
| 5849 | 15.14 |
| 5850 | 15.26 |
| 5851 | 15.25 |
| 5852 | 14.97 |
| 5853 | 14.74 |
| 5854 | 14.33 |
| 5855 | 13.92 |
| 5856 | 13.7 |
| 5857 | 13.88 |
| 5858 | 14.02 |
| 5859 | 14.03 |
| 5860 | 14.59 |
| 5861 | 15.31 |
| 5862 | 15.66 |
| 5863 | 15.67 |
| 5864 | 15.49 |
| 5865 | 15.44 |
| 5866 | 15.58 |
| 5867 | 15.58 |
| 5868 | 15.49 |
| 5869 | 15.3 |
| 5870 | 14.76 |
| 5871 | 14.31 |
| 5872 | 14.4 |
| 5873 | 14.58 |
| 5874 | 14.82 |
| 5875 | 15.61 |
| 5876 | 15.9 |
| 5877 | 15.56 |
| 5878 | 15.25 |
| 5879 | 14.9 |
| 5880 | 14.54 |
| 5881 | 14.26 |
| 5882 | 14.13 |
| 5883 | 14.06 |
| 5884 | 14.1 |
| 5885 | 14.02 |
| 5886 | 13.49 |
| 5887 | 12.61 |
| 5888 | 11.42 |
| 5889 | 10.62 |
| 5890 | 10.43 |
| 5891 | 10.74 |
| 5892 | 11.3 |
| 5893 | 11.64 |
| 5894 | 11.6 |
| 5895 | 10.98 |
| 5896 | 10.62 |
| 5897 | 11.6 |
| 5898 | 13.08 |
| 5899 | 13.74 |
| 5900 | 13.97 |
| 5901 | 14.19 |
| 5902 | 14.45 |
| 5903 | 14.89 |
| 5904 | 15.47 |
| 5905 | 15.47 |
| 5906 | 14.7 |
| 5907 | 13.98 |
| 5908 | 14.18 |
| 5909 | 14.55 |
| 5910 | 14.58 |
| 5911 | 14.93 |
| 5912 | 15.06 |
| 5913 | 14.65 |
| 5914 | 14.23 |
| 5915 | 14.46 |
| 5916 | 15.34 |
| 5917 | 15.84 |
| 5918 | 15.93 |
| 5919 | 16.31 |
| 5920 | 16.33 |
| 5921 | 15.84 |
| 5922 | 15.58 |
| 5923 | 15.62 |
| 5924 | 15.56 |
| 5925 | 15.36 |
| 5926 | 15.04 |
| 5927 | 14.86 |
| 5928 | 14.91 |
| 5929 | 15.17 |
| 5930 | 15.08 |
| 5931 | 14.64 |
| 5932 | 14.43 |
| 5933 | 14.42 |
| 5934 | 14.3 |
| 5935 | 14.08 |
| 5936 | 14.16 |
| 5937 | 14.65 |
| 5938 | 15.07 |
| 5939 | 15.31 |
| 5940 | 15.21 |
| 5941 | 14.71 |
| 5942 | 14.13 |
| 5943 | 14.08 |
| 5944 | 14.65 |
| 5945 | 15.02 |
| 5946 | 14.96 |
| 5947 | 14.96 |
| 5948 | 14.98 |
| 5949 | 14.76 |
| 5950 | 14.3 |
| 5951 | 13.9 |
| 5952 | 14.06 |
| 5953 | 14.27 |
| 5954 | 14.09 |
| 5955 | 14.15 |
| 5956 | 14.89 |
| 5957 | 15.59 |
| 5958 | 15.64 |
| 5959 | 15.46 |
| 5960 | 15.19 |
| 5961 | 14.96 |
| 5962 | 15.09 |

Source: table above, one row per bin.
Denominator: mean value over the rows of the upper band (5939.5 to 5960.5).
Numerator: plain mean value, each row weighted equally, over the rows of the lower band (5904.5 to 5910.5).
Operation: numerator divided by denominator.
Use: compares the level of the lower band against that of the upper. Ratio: 0.99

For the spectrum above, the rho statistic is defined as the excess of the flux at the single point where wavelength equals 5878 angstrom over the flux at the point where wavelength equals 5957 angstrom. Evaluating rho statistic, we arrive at 0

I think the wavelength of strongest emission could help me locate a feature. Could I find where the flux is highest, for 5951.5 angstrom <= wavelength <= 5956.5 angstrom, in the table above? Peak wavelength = 5956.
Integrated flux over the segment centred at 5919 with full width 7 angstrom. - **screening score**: 111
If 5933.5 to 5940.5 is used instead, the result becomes 103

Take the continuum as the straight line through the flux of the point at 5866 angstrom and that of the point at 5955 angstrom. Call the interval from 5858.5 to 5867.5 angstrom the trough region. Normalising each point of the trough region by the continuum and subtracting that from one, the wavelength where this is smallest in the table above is 5863 angstrom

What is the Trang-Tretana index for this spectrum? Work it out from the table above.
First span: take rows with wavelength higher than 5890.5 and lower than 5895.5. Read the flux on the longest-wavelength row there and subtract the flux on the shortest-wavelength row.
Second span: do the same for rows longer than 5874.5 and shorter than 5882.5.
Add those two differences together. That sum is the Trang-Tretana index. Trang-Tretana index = -1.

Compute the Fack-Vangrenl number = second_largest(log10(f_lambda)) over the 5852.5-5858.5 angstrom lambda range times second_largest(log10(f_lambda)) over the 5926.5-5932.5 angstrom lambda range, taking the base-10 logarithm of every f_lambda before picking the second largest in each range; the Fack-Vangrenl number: 1.363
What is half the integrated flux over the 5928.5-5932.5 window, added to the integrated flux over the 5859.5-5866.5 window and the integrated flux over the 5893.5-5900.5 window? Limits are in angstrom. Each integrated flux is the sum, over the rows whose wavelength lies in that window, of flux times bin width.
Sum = 223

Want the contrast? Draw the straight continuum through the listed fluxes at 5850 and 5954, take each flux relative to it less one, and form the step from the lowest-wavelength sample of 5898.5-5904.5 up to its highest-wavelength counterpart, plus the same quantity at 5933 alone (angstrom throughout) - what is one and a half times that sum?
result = 0.19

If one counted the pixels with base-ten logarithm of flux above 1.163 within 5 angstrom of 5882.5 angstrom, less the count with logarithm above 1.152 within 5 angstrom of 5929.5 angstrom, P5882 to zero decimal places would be -8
